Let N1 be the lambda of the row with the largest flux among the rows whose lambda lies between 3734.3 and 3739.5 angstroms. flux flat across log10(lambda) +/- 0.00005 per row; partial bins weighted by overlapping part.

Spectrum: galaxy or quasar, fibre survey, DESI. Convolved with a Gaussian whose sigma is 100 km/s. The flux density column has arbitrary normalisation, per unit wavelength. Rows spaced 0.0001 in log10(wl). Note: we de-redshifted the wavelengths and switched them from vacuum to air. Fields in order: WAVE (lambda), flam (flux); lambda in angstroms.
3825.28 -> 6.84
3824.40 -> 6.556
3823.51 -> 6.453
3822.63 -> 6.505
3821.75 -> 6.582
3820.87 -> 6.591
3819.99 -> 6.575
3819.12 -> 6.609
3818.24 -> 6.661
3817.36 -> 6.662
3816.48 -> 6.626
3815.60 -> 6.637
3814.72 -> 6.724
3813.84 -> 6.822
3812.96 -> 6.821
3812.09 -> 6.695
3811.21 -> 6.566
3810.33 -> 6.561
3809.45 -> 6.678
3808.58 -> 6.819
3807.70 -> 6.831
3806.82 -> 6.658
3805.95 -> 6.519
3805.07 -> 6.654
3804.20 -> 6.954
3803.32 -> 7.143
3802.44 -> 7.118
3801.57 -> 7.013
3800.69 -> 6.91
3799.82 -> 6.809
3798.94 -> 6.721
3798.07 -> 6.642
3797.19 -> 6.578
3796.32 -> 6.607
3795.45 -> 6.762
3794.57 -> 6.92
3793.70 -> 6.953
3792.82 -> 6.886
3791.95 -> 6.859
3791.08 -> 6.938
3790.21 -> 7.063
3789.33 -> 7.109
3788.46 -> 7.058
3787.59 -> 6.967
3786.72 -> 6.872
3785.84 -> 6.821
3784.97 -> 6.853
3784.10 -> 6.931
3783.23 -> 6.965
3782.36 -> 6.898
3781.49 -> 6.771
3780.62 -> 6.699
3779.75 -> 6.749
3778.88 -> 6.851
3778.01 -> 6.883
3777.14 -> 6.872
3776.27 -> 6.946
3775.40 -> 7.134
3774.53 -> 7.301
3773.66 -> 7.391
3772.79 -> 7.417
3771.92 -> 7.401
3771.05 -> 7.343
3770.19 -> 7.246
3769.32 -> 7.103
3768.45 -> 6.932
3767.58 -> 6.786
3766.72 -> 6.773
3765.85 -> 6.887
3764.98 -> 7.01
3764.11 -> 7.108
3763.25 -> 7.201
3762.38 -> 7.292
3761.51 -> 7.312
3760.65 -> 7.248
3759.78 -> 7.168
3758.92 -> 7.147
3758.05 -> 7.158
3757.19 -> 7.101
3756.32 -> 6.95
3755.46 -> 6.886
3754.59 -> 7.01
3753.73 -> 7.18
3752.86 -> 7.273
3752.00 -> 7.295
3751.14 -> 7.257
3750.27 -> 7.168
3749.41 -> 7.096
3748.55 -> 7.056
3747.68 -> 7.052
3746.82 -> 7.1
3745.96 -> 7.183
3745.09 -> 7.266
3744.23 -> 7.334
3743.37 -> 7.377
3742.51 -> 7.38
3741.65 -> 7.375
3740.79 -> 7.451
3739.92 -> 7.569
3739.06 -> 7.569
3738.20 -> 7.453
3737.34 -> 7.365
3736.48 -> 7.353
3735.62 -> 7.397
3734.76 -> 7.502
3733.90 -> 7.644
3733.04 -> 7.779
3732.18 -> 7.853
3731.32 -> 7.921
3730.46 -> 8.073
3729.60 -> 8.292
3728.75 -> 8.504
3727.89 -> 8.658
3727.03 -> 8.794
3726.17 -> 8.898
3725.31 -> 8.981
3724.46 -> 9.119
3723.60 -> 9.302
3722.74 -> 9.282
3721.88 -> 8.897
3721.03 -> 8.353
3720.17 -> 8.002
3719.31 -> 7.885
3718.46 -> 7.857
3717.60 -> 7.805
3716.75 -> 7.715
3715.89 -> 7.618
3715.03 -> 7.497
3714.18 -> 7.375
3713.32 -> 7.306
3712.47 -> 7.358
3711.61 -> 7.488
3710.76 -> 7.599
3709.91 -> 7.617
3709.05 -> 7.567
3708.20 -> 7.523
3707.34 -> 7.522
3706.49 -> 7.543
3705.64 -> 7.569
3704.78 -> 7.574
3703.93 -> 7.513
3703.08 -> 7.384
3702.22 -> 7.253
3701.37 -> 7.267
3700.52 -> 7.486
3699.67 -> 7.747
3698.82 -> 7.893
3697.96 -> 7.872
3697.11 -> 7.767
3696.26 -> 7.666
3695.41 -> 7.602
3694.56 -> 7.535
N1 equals 3739.06 angstroms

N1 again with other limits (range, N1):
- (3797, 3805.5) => 3803.32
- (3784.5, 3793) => 3789.33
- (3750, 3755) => 3752.00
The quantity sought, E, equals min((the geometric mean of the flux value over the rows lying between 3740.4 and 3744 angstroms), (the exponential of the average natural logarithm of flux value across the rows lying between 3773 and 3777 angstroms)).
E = 7.2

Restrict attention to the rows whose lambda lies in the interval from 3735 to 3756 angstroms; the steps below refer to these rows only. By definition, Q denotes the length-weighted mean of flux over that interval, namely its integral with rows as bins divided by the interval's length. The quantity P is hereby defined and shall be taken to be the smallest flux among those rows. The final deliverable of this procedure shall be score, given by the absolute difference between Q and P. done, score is 0.38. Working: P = 6.886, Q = 7.27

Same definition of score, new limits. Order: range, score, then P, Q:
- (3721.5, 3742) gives 0.77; 7.353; 8.12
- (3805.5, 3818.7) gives 0.16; 6.519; 6.68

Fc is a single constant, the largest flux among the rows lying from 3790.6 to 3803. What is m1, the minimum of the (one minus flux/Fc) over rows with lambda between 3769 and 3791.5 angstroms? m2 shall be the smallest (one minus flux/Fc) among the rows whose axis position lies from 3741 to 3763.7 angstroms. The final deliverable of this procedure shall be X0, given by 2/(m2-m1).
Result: 385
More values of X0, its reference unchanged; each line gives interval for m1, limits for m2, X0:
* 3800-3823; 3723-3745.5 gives -7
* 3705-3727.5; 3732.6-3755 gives 9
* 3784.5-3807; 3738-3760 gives -33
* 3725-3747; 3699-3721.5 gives 23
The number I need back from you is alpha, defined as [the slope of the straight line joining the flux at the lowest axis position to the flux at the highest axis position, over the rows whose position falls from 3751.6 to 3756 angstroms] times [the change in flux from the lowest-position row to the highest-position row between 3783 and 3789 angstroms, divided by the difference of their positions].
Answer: -0.0021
